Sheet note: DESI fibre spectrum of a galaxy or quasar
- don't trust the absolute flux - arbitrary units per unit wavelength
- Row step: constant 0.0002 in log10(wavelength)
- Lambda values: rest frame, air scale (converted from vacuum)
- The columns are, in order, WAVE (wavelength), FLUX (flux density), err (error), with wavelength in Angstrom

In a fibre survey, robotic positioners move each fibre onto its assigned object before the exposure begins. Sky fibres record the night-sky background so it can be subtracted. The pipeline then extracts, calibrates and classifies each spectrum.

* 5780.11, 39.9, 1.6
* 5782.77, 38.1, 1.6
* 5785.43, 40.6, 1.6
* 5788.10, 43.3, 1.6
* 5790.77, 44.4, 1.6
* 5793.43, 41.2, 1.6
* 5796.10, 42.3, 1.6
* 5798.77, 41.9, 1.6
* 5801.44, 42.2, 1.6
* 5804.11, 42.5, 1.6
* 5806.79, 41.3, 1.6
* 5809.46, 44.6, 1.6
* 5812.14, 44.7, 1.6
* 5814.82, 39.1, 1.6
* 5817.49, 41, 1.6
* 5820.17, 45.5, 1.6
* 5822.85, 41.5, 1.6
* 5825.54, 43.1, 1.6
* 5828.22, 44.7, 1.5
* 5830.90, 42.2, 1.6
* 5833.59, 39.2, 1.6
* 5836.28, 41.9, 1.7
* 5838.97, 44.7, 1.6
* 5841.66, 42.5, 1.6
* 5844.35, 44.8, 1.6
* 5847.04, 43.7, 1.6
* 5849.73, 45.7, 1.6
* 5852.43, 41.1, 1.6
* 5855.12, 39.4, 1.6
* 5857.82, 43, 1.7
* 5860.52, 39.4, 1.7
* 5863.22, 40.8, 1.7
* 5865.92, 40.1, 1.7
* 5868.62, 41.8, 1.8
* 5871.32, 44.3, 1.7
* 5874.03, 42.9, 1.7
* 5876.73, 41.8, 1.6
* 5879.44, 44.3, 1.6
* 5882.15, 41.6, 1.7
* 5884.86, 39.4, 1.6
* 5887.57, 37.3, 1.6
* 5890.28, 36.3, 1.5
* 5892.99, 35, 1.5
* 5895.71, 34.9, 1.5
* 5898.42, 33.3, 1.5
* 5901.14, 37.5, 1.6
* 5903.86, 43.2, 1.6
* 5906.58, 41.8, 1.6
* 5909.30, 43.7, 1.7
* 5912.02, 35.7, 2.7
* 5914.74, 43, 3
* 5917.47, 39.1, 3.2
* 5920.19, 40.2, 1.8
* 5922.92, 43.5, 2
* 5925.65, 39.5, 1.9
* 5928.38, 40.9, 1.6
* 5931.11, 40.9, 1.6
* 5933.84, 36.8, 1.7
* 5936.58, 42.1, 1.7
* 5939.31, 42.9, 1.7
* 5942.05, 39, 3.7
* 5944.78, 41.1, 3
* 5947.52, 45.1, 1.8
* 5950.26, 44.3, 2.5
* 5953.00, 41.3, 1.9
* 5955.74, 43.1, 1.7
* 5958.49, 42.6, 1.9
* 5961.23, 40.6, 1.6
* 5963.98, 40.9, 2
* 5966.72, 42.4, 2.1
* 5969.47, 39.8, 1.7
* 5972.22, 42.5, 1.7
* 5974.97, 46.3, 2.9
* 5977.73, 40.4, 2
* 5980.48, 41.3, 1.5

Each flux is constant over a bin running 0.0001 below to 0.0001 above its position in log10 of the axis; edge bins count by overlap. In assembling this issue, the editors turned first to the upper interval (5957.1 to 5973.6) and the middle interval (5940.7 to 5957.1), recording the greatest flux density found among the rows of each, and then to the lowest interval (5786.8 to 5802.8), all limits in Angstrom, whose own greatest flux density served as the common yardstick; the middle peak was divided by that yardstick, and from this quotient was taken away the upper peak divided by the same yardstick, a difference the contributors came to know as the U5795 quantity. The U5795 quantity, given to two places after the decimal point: 0.06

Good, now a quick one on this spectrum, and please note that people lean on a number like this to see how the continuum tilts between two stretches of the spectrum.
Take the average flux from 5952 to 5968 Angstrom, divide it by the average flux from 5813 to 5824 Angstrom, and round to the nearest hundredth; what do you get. 1.00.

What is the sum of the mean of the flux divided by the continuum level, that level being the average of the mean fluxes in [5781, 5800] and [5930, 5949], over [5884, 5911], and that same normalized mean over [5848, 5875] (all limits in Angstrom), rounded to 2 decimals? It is 1.93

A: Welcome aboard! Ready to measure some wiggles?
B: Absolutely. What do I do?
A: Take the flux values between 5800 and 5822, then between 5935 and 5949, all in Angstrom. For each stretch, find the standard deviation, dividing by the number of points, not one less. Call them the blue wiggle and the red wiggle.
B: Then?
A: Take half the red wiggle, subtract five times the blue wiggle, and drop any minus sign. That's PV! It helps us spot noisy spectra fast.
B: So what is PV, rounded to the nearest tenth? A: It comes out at 9.2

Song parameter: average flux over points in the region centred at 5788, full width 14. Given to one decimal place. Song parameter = 41.5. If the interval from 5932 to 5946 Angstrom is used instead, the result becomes 40.4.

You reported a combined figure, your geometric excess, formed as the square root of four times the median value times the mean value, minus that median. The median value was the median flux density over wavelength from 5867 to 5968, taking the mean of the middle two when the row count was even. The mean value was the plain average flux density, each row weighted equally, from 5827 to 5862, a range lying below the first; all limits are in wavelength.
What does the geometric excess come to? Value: 42.5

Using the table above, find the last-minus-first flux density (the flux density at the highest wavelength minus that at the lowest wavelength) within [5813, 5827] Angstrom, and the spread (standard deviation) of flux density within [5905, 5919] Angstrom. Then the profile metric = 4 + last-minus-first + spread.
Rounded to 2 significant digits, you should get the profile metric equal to 11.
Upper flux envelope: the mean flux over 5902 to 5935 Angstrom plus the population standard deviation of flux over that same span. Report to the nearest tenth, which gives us 43.2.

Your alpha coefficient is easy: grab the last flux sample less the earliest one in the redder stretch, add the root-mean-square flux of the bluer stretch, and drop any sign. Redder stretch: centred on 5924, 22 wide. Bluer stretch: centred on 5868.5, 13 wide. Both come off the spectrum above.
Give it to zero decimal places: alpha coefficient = 36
